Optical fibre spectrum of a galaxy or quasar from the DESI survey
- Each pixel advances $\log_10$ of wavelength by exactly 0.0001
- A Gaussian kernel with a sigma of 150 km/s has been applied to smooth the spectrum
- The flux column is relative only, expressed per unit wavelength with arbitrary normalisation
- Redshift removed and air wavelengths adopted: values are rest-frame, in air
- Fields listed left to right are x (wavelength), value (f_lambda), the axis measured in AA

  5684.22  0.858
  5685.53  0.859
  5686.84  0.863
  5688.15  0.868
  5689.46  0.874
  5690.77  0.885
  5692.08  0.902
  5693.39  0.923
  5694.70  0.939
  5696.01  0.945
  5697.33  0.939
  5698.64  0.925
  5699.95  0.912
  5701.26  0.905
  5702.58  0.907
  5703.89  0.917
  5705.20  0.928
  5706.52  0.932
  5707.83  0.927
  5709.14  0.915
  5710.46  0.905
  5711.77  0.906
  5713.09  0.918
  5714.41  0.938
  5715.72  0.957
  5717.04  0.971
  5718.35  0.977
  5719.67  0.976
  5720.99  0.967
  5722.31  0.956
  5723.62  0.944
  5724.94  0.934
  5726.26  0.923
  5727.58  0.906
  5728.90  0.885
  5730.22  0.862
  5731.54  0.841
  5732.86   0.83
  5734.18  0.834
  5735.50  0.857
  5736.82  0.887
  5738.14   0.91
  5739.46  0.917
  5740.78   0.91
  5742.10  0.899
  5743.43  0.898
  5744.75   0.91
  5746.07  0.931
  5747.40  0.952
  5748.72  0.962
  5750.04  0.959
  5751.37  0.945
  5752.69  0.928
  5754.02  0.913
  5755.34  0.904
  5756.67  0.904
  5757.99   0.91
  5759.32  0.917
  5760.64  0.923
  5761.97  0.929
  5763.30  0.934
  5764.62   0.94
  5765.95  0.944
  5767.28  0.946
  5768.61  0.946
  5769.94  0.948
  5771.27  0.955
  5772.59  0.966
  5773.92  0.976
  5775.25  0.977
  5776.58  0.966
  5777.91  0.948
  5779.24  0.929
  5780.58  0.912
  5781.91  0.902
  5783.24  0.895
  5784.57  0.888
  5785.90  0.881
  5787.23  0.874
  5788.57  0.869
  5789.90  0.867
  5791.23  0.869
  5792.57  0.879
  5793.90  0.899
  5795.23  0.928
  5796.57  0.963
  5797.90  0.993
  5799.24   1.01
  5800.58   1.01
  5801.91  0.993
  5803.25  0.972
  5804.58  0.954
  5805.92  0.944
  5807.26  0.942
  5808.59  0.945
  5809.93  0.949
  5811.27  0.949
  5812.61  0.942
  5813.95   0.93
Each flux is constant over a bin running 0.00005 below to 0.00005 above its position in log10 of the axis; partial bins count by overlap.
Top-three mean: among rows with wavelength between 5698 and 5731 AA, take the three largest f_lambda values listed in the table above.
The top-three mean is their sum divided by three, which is 0.97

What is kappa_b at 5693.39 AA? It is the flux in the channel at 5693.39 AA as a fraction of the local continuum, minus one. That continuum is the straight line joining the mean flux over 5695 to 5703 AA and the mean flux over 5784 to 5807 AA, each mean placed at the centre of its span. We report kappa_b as 0.001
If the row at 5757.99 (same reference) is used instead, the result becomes -0.018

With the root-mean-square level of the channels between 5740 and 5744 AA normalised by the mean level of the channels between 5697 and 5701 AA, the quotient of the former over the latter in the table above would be 0.98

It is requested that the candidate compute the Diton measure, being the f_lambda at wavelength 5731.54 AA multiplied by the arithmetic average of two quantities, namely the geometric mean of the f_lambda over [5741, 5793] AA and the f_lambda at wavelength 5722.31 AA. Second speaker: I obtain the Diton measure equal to 0.790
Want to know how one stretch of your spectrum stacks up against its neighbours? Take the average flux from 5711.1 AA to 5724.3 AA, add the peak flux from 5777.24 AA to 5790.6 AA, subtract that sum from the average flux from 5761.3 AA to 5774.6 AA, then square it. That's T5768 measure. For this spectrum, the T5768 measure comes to 0.90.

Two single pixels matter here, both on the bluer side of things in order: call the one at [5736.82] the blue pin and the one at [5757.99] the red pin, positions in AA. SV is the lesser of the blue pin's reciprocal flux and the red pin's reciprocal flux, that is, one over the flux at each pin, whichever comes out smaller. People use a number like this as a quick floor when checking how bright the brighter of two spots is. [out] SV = 1.10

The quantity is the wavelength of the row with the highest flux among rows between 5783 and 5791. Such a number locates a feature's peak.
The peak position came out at 5783.24 AA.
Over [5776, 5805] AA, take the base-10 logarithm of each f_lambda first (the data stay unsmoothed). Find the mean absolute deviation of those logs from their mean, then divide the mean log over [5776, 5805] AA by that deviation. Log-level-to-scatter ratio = -1.7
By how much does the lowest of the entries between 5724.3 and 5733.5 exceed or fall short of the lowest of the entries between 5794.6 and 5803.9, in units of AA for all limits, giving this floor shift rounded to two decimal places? -0.10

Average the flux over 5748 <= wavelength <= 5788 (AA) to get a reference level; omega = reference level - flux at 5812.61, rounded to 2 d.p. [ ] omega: -0.01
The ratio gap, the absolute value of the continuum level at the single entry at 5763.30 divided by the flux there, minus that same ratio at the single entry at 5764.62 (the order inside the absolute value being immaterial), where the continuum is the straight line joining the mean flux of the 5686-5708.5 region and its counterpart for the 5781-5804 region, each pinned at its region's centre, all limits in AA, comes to 0.006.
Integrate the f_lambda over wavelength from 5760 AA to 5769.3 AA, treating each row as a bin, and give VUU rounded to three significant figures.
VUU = 8.71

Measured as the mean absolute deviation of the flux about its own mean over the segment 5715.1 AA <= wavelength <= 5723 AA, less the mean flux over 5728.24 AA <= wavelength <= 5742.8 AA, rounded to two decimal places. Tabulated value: -0.87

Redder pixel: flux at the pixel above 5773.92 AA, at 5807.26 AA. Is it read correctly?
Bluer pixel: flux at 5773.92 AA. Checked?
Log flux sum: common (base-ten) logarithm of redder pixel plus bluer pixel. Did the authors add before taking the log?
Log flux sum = 0.283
